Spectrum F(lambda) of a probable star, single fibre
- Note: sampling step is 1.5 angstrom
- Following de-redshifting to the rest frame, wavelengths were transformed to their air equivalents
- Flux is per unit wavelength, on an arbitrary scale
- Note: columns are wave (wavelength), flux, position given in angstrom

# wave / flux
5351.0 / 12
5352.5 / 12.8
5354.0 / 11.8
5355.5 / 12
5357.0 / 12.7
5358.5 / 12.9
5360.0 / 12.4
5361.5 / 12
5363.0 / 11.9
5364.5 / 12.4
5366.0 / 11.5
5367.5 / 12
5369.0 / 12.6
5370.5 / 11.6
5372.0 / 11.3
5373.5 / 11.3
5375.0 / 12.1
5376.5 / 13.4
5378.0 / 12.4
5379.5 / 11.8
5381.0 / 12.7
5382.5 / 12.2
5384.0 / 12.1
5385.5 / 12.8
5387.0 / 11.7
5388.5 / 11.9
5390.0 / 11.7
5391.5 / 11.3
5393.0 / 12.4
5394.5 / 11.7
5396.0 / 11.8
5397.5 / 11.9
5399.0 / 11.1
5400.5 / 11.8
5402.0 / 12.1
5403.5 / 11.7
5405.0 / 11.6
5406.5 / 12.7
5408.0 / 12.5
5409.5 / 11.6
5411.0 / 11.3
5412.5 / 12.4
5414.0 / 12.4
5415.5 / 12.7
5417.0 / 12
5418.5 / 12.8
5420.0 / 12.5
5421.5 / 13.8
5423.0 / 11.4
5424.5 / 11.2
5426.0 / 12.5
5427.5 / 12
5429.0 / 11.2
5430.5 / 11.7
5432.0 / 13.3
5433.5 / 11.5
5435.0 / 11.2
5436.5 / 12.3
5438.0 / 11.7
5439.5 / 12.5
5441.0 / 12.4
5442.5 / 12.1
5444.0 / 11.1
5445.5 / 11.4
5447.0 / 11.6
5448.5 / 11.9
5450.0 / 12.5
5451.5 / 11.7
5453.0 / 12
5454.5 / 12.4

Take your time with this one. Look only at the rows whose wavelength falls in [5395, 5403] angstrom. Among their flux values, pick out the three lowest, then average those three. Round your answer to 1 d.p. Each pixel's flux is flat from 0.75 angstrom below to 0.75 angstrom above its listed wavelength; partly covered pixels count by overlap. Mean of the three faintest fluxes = 11.6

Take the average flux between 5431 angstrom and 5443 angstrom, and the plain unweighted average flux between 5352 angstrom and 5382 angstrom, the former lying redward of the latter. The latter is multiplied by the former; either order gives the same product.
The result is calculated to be 148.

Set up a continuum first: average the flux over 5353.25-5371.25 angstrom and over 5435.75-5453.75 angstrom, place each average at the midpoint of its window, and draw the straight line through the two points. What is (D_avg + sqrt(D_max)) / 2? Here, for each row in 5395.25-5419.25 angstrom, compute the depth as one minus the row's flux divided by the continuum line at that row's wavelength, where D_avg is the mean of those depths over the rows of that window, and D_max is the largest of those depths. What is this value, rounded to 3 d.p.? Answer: 0.141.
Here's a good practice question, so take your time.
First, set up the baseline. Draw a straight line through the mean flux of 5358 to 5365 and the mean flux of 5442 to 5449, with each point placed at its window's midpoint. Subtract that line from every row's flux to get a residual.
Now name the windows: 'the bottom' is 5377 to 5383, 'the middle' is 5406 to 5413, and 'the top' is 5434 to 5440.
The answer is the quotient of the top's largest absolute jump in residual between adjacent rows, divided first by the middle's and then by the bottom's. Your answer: 1.1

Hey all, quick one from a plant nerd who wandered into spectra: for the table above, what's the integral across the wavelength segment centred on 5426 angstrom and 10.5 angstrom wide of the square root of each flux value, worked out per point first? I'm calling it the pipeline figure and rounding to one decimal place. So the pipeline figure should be 36.3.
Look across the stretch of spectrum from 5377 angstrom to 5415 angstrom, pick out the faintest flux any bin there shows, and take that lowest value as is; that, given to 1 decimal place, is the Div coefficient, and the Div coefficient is 11.1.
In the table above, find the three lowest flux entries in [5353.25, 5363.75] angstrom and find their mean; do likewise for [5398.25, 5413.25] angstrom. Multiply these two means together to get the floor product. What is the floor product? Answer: 135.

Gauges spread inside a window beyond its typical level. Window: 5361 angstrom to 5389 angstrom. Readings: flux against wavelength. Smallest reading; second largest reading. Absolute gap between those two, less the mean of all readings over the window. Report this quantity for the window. -10.6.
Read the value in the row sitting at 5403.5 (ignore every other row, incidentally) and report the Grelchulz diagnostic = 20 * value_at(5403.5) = 234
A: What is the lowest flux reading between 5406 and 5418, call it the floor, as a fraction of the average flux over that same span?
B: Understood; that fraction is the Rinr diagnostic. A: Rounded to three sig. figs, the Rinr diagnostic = 0.926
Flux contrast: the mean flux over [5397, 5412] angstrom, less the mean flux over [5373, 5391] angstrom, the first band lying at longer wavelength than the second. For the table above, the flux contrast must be -0.34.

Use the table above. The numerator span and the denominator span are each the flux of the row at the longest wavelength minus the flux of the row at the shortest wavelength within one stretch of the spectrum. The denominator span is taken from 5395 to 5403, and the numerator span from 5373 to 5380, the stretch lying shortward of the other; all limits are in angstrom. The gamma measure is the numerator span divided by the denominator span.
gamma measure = 2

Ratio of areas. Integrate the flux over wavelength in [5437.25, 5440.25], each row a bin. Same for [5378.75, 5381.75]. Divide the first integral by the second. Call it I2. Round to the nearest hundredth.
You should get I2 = 0.99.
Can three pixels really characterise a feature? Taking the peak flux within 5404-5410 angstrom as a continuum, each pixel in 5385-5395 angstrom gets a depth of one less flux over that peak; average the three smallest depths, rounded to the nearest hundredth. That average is 0.03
